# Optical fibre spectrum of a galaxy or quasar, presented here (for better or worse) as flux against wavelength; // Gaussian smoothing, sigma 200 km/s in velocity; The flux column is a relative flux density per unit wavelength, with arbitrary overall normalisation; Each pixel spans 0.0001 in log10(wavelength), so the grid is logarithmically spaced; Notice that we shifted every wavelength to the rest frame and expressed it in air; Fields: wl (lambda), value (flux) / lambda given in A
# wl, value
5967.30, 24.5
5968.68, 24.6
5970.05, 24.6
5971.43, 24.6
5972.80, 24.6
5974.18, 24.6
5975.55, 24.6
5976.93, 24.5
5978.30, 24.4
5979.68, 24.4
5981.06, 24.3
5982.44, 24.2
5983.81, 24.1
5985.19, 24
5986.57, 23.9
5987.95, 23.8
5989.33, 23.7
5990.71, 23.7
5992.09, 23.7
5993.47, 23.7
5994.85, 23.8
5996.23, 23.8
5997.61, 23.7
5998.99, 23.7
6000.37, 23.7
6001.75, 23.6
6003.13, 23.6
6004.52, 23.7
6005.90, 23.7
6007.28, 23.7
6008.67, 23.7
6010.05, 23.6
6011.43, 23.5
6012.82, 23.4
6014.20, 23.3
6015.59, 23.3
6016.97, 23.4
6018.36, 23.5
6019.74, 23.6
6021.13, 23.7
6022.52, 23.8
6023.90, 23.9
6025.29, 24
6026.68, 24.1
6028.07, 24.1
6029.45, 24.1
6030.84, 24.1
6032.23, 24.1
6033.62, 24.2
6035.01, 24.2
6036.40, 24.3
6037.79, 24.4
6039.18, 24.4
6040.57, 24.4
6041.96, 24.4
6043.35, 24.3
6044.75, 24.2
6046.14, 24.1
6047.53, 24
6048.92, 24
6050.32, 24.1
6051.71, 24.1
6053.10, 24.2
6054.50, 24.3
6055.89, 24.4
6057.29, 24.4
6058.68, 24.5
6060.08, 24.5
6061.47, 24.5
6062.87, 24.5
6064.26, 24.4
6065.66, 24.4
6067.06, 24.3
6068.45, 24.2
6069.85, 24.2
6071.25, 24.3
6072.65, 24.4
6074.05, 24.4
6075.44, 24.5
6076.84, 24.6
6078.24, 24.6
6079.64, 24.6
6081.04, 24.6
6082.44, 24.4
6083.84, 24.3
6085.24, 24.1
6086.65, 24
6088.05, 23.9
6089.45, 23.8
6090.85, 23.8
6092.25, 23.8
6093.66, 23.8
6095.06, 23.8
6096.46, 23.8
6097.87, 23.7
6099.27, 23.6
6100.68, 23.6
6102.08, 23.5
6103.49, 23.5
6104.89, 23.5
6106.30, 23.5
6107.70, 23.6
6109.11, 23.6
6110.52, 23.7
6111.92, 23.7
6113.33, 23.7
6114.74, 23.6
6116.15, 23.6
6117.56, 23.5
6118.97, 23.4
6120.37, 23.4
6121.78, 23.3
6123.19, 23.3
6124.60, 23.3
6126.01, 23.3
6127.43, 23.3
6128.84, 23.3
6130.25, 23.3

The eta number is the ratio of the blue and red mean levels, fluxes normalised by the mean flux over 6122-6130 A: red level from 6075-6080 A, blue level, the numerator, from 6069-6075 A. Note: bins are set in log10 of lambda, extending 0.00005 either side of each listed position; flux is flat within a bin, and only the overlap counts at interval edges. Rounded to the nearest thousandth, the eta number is 0.990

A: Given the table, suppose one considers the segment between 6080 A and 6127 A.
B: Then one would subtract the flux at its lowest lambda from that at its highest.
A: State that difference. -1.3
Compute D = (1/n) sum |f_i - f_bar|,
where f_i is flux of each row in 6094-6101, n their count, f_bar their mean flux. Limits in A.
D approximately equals 0.080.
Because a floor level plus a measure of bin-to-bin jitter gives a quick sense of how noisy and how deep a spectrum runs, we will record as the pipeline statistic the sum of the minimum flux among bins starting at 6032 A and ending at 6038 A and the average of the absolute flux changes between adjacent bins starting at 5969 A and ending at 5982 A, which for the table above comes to 24.1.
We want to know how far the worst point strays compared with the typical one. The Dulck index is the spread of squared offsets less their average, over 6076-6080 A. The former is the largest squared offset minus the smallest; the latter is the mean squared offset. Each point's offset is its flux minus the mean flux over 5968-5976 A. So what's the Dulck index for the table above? 0.00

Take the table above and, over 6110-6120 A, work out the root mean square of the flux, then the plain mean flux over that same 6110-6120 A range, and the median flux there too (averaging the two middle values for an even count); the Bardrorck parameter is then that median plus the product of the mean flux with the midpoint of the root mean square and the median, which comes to 581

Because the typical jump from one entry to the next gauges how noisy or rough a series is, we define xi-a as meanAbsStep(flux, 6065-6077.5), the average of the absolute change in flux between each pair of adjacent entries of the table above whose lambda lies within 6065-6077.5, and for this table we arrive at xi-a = 0.075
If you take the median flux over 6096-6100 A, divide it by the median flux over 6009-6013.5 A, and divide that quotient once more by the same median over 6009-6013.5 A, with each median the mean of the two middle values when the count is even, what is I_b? 0.0429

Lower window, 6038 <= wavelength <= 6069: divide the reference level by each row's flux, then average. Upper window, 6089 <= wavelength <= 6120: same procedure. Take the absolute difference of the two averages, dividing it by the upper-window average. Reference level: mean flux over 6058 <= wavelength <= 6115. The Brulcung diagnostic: 0.027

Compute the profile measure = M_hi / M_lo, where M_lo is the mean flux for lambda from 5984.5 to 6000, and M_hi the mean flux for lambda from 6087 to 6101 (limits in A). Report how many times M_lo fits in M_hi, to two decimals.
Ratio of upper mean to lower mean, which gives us 1.00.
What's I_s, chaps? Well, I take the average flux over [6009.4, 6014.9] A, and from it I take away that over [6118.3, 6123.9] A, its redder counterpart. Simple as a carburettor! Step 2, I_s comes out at 0.1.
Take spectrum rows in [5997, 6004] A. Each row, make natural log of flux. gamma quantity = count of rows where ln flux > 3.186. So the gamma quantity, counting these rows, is 0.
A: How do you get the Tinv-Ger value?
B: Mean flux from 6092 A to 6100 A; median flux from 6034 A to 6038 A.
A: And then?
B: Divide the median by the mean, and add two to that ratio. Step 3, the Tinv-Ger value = 3.02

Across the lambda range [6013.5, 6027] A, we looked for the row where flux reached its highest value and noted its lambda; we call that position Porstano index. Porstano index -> 6026.68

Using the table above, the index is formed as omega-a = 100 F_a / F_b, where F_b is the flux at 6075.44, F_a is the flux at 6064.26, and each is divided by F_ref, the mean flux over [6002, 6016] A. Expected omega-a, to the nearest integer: 100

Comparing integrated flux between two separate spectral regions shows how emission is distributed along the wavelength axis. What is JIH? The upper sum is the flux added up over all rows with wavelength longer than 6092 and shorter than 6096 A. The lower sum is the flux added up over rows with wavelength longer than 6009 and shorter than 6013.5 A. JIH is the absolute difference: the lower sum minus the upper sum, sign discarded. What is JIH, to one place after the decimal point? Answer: 0.9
